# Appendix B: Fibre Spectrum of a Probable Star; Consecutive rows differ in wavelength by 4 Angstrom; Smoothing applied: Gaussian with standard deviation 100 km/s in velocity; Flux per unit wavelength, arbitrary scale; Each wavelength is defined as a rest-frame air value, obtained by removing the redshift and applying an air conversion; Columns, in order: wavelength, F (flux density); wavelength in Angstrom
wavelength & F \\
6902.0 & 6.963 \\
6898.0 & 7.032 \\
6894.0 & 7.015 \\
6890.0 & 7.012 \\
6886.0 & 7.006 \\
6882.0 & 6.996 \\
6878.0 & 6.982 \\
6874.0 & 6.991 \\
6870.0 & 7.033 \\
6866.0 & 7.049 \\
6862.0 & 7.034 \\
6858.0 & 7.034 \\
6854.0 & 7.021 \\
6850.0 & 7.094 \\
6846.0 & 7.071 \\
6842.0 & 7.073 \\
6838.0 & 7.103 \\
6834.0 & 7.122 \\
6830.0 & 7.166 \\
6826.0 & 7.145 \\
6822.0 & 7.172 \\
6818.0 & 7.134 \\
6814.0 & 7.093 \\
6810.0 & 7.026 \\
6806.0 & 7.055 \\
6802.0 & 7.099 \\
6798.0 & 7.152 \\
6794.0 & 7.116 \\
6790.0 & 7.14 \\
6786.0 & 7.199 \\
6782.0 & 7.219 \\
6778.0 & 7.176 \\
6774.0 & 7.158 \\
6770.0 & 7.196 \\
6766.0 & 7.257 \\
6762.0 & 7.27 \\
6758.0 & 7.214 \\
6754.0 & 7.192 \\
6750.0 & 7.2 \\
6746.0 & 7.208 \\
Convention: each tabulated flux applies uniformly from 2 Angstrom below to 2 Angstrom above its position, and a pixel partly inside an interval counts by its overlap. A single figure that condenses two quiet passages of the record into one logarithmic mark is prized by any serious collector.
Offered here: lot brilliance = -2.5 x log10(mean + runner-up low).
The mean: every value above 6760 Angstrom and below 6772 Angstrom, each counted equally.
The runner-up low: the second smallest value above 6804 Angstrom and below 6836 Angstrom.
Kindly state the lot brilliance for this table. -2.89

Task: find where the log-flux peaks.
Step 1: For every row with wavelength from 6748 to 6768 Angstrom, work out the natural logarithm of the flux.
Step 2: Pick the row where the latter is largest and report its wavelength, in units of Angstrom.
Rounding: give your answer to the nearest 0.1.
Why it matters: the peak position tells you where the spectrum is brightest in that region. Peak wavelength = 6762.0 Angstrom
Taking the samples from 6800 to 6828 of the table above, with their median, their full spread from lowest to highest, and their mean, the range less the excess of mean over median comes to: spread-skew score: 0.142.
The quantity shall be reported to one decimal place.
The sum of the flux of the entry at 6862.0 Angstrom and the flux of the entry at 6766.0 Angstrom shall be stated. 14.3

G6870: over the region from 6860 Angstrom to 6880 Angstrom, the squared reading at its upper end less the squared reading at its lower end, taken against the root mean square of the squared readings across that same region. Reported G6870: -0.015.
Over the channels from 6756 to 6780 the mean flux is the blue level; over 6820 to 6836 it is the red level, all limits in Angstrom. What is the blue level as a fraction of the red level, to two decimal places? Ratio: 1.01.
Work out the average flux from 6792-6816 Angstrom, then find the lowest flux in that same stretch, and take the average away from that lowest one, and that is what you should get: -0.064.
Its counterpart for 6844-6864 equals -0.030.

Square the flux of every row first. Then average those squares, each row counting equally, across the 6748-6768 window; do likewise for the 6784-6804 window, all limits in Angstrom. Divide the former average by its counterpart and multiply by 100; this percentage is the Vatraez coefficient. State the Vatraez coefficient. 102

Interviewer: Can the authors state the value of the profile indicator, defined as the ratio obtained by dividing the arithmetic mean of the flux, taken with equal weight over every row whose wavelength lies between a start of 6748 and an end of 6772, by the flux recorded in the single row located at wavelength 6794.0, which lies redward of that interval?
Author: 1.015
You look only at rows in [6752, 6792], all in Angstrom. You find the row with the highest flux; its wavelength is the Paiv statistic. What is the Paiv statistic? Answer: 6762.0 Angstrom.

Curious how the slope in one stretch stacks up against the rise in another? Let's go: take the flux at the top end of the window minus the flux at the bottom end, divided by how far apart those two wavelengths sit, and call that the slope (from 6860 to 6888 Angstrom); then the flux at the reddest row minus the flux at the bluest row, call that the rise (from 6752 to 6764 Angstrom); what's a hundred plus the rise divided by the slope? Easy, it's 33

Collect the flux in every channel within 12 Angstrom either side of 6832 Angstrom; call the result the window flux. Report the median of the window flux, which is 7.13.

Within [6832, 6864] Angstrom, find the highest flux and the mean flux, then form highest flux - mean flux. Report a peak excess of 0.053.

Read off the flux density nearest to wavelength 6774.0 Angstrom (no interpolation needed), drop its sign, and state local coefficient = 7.16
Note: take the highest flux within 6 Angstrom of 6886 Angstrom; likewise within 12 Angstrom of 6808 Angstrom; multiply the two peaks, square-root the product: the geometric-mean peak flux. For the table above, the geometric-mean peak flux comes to 7.08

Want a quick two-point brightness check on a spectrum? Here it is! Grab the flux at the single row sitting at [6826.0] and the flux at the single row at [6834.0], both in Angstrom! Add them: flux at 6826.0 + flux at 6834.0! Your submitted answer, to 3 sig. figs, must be 14.3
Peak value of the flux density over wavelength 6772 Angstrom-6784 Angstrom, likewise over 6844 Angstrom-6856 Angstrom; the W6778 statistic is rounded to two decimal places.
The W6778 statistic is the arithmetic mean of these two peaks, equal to 7.16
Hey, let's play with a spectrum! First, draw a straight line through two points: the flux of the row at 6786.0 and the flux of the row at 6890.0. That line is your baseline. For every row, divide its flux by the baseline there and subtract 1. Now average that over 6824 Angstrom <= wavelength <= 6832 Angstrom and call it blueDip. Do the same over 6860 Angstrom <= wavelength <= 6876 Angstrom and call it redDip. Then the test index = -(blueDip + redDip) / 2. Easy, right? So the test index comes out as 0.000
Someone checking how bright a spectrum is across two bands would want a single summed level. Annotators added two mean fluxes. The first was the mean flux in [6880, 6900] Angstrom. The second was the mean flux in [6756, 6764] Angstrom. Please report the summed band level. 14.3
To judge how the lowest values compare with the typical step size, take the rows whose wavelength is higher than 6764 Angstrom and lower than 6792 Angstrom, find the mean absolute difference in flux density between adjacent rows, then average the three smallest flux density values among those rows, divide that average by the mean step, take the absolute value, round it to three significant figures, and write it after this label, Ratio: 180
